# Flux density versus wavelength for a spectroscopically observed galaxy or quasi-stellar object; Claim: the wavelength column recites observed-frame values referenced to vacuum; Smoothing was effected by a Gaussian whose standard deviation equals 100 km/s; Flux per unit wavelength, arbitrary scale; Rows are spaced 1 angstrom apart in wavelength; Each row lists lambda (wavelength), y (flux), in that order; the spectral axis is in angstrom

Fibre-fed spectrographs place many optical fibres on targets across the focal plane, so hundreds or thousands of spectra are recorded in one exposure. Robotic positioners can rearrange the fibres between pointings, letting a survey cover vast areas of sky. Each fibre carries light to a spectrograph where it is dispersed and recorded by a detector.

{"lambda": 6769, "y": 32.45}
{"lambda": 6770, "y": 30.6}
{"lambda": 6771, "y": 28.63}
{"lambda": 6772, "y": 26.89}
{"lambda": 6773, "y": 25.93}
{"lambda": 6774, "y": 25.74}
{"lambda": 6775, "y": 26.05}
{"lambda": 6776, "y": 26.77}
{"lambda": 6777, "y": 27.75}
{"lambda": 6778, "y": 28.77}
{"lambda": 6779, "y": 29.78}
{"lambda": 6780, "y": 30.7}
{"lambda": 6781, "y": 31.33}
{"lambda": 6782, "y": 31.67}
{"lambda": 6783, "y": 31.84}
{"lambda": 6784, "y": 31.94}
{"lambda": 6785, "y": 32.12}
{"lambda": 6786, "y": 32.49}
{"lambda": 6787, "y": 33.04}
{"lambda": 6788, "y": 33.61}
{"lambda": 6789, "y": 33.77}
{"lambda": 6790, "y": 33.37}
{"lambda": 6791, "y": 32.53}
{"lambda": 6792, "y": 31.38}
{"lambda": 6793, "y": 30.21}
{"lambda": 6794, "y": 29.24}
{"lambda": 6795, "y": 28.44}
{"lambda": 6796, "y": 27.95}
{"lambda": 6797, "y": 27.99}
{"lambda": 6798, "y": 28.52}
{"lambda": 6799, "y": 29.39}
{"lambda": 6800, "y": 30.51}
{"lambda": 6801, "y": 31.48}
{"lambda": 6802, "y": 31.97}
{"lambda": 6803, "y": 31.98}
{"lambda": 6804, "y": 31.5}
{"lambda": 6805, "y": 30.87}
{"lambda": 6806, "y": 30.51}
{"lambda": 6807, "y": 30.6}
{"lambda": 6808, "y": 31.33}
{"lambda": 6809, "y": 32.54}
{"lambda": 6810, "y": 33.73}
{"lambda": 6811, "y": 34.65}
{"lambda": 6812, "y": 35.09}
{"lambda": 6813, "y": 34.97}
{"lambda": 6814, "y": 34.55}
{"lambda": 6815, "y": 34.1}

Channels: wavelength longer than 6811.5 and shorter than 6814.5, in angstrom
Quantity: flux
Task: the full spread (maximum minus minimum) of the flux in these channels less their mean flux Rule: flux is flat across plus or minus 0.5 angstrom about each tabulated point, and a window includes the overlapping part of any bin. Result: -34.3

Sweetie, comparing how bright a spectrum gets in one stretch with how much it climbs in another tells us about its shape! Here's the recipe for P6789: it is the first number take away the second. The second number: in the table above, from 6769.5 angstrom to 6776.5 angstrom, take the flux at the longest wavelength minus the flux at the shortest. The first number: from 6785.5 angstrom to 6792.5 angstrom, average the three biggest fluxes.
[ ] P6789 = 37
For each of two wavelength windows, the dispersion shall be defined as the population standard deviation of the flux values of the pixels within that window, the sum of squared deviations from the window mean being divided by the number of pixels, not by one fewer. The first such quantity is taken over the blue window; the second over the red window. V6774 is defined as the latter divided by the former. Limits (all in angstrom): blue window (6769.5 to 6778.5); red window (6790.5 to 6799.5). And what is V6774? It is 1.0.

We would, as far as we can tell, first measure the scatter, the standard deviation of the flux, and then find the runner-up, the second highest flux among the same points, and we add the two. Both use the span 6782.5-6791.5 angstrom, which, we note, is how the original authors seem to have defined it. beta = 34.3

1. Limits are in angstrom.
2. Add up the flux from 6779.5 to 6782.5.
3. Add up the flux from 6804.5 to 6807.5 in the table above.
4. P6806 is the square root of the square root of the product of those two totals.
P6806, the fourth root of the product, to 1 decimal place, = 9.6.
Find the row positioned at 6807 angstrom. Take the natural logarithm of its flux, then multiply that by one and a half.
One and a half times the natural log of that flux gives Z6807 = 5.13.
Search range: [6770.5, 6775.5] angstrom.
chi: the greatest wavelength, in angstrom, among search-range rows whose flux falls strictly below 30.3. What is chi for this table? 6775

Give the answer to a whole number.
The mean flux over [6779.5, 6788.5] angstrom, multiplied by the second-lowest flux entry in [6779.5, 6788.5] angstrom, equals 1005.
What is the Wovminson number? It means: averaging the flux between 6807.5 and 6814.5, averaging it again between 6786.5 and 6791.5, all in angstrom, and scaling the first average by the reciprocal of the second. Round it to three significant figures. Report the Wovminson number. 1.02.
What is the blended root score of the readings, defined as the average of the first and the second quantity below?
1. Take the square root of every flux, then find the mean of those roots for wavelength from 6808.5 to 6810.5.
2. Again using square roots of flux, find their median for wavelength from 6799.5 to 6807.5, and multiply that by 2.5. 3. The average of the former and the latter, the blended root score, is 9.86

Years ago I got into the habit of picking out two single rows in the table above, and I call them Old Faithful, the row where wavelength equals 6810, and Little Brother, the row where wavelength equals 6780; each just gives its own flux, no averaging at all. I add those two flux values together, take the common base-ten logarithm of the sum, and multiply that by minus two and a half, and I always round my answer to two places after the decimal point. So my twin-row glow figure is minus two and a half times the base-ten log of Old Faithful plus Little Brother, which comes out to -4.52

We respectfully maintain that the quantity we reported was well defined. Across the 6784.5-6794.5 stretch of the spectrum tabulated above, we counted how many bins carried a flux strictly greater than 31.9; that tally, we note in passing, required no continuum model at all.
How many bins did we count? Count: 7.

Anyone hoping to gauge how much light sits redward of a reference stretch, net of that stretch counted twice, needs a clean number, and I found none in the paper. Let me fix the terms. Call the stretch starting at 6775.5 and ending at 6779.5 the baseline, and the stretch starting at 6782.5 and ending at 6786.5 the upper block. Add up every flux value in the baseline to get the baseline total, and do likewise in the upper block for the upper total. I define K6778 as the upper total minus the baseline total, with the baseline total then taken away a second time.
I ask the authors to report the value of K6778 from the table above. -98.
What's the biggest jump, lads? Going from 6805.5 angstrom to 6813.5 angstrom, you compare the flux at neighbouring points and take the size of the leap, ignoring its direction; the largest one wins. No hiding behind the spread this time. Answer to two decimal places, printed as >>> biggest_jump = 1.21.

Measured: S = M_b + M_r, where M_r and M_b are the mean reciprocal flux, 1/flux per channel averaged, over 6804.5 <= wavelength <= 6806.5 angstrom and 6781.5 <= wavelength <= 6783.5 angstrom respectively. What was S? 0.0641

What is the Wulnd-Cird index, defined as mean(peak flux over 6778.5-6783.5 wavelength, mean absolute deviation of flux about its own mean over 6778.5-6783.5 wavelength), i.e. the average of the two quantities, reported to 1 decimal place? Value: 16.2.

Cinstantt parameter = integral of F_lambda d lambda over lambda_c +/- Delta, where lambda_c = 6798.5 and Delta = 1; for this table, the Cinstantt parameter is 58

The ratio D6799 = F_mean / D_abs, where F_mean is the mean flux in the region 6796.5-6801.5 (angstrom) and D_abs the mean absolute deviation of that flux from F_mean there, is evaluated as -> 26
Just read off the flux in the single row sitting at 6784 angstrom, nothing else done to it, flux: 31.94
